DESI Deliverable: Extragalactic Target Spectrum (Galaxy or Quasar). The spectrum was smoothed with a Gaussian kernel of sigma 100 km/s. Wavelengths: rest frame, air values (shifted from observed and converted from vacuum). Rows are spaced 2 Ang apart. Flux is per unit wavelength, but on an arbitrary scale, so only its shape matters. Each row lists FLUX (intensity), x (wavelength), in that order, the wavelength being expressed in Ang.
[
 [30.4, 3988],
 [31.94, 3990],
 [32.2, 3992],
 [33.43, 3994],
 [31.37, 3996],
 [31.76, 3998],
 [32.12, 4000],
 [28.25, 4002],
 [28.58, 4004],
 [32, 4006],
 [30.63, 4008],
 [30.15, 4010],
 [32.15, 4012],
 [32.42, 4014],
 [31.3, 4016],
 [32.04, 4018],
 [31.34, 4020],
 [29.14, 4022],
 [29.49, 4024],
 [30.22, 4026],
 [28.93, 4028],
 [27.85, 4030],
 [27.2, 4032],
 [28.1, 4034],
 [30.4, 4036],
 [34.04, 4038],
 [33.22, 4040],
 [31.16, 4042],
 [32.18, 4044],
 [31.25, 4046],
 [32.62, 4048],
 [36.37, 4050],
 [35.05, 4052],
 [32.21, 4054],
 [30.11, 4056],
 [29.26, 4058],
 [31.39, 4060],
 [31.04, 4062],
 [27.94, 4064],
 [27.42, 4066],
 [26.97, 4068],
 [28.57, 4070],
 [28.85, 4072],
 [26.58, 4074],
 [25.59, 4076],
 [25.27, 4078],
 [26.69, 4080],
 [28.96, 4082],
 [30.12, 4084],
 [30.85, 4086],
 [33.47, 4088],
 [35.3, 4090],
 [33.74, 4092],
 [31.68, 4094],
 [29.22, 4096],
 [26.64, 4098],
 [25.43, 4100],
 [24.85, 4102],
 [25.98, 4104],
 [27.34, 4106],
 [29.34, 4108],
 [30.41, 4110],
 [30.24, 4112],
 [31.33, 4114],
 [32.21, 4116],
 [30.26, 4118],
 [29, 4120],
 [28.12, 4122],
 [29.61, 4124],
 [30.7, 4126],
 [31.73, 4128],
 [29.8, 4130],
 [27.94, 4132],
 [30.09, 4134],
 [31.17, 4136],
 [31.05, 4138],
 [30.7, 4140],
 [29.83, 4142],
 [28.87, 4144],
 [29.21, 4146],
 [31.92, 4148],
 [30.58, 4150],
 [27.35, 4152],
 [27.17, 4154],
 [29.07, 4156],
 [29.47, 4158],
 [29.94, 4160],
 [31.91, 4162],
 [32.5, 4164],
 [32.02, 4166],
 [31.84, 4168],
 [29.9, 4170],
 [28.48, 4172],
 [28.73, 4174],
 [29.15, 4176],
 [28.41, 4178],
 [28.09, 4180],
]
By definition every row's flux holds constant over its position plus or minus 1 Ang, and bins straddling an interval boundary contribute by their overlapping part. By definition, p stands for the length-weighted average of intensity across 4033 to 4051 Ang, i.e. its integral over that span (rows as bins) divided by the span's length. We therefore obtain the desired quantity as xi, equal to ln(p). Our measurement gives 3.47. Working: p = 32.1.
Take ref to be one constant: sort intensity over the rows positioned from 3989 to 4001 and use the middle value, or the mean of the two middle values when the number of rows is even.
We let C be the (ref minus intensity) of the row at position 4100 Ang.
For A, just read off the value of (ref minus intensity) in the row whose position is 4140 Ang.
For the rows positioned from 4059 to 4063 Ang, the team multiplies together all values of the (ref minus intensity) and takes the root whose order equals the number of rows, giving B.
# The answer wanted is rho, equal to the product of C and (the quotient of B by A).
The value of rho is 4.0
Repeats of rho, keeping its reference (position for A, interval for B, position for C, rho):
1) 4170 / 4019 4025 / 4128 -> 0.2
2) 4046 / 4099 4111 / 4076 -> 35.1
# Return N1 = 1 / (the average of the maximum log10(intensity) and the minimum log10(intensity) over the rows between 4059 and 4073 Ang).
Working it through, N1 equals 0.683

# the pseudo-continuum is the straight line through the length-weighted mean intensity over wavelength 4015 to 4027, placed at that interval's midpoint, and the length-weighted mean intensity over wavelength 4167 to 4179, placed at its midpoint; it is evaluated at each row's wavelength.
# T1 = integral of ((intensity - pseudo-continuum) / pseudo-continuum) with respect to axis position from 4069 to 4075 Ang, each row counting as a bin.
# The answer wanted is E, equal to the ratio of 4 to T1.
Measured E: -9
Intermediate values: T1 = -0.44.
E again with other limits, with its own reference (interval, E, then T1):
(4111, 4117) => 14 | 0.28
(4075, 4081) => -5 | -0.86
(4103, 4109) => -8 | -0.48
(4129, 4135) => -43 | -0.09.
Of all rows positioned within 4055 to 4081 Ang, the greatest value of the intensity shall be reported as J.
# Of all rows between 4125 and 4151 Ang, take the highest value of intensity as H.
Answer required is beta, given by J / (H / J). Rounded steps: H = 31.92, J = 31.39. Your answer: 30.9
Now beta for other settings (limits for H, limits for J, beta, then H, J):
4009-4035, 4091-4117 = 35.1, 32.42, 33.74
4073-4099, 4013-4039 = 32.8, 35.3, 34.04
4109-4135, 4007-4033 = 32.6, 32.21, 32.42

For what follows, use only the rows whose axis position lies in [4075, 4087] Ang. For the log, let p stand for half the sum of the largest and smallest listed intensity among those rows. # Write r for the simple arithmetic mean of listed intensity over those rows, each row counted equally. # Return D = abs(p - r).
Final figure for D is 0.15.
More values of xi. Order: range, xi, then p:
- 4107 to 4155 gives 3.40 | 29.9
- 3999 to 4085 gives 3.41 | 30.1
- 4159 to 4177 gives 3.42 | 30.5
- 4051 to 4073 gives 3.40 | 29.9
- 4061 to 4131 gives 3.37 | 29.2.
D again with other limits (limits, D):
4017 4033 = 0.09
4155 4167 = 0.03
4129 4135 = 0.26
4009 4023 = 0.44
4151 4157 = 0.26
